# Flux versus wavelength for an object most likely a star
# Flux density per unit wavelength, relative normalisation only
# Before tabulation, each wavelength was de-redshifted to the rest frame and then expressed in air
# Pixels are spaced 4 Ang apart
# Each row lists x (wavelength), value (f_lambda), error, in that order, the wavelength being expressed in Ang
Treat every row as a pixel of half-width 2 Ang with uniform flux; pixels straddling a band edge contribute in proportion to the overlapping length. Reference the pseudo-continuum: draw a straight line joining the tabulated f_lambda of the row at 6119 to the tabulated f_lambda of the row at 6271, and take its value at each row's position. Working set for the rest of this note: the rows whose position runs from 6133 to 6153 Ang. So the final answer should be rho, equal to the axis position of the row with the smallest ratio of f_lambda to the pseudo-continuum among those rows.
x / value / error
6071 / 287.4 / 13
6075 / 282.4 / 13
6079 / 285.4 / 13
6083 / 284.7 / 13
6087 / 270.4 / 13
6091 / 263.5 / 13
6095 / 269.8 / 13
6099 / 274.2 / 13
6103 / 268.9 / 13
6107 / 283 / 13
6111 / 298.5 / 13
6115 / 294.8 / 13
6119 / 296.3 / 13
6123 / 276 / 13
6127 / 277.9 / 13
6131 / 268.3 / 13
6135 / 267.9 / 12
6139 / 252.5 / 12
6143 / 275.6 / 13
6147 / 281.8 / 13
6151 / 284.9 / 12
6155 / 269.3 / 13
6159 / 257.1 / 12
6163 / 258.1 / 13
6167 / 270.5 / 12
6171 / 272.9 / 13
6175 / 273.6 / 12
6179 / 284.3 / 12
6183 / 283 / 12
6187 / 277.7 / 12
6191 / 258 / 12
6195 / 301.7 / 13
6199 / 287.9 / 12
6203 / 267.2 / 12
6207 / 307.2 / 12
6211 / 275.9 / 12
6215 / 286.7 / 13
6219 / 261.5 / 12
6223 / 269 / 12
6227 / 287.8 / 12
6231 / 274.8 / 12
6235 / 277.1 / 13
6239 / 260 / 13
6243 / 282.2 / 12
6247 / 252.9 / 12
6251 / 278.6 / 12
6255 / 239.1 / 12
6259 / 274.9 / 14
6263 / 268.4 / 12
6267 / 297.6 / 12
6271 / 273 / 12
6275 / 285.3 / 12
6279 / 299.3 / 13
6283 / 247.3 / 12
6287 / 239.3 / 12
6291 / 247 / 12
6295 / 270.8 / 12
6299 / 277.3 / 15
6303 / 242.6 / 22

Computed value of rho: 6139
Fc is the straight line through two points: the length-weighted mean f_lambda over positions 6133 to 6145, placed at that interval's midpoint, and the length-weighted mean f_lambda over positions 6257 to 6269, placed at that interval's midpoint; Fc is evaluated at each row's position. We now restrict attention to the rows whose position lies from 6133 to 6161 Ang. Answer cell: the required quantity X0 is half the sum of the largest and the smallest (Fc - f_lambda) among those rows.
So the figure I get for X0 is -3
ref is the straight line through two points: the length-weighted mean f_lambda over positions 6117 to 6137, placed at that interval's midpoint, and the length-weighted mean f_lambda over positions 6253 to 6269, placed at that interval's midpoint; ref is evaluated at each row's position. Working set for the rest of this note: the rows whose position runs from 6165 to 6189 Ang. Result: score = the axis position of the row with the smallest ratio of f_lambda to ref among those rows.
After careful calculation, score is 6167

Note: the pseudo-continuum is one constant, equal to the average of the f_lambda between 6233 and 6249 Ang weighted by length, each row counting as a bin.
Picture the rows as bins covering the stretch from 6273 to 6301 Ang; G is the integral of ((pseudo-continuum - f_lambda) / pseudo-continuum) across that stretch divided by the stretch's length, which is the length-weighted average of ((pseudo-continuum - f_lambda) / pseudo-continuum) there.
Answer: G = 0.005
